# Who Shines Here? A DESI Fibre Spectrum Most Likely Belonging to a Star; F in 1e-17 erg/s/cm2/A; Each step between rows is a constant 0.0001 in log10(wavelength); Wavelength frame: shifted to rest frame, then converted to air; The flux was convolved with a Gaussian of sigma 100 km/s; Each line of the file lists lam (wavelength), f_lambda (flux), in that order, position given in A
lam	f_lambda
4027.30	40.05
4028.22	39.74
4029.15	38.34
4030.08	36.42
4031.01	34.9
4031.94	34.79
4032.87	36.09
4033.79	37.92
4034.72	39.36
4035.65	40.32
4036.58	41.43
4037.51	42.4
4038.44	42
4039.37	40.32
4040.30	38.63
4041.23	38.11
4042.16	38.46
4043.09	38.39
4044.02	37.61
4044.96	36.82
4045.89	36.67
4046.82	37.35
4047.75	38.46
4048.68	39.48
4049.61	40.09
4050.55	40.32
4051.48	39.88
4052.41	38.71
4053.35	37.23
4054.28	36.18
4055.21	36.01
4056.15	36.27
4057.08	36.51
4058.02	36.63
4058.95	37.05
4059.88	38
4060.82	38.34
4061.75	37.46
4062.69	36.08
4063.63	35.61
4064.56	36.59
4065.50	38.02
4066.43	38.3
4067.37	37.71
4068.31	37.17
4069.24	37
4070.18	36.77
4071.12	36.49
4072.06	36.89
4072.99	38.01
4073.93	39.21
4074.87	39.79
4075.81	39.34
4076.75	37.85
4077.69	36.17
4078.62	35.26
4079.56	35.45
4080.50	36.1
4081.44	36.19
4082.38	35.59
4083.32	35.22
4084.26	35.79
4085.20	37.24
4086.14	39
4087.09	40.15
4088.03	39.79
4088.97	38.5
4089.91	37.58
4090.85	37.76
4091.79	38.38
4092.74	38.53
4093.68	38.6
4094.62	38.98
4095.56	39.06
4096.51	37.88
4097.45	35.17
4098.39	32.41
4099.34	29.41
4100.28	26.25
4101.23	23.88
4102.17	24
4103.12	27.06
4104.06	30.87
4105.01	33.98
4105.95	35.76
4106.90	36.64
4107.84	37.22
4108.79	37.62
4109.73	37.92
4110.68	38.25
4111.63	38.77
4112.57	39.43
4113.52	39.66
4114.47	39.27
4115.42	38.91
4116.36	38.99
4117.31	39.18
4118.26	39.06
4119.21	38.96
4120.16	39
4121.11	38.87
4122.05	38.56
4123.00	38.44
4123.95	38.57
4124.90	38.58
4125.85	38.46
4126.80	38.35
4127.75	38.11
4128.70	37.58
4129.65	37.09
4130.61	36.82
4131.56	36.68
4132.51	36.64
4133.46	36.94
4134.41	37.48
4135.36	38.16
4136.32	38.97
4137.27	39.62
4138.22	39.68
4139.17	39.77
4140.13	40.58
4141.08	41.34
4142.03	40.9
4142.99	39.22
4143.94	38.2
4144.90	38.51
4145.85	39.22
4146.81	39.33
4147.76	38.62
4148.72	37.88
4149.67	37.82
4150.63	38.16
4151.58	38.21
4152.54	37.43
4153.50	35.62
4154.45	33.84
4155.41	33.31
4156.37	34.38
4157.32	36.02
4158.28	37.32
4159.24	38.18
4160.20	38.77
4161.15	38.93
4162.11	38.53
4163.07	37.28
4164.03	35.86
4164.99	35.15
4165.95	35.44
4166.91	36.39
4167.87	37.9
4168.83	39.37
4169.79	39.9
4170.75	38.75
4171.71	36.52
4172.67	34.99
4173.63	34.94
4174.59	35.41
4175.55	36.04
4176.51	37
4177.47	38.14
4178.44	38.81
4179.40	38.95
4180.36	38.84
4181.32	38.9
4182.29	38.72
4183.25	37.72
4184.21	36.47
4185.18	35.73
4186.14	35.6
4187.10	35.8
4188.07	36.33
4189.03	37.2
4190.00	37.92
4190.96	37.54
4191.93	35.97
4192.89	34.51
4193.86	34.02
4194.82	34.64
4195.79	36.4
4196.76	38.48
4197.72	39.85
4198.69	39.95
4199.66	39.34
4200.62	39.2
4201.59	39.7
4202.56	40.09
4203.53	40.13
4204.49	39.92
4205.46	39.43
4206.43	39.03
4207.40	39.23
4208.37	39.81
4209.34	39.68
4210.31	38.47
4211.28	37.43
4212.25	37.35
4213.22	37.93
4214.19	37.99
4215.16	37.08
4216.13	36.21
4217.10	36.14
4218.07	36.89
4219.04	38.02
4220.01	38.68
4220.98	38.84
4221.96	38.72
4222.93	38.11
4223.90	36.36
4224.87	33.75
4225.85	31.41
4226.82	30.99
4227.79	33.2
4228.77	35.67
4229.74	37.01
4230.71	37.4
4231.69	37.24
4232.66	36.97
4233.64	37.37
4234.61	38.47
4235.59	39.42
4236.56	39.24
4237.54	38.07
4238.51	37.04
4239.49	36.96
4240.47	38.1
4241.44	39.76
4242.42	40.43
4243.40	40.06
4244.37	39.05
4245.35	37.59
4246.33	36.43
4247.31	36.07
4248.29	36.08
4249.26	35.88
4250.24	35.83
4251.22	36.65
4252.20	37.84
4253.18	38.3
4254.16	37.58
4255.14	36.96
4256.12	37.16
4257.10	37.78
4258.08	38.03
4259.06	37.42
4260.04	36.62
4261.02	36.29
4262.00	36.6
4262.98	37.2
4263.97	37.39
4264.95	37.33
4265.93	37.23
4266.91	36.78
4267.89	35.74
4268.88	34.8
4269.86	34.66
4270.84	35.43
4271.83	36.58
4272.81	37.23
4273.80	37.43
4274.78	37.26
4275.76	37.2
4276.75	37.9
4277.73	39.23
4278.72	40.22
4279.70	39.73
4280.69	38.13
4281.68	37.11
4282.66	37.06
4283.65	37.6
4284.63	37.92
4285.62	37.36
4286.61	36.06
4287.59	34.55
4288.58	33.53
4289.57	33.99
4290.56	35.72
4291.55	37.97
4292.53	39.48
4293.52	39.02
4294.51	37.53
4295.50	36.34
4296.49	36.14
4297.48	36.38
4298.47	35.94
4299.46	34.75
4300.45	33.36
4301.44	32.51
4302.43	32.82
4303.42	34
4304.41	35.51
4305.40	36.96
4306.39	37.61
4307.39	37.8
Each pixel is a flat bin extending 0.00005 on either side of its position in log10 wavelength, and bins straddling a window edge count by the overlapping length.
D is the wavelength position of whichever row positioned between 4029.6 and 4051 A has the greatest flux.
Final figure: 4037.51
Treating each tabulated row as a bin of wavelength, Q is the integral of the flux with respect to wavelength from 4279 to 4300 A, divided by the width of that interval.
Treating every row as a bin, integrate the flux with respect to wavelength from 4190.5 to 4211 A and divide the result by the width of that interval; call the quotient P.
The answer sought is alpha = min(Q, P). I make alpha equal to 36.8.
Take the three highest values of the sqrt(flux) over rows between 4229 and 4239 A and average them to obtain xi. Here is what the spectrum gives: 6.25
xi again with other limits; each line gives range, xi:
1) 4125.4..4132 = 6.19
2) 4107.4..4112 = 6.19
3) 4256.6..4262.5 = 6.14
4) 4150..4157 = 6.16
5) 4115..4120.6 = 6.25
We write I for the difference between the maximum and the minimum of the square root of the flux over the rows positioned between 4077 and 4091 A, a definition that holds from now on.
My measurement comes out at 0.40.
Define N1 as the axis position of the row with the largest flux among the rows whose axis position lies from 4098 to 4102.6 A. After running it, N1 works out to 4098.39 A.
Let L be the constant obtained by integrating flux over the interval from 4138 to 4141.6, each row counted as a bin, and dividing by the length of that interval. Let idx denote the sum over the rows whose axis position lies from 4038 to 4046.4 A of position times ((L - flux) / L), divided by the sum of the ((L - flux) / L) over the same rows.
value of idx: 4044.0 A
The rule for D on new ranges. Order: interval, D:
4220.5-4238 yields 4235.59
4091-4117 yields 4113.52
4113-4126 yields 4113.52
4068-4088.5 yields 4087.09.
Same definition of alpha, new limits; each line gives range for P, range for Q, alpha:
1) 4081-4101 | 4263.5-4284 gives 36.4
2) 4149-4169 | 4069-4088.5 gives 36.8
